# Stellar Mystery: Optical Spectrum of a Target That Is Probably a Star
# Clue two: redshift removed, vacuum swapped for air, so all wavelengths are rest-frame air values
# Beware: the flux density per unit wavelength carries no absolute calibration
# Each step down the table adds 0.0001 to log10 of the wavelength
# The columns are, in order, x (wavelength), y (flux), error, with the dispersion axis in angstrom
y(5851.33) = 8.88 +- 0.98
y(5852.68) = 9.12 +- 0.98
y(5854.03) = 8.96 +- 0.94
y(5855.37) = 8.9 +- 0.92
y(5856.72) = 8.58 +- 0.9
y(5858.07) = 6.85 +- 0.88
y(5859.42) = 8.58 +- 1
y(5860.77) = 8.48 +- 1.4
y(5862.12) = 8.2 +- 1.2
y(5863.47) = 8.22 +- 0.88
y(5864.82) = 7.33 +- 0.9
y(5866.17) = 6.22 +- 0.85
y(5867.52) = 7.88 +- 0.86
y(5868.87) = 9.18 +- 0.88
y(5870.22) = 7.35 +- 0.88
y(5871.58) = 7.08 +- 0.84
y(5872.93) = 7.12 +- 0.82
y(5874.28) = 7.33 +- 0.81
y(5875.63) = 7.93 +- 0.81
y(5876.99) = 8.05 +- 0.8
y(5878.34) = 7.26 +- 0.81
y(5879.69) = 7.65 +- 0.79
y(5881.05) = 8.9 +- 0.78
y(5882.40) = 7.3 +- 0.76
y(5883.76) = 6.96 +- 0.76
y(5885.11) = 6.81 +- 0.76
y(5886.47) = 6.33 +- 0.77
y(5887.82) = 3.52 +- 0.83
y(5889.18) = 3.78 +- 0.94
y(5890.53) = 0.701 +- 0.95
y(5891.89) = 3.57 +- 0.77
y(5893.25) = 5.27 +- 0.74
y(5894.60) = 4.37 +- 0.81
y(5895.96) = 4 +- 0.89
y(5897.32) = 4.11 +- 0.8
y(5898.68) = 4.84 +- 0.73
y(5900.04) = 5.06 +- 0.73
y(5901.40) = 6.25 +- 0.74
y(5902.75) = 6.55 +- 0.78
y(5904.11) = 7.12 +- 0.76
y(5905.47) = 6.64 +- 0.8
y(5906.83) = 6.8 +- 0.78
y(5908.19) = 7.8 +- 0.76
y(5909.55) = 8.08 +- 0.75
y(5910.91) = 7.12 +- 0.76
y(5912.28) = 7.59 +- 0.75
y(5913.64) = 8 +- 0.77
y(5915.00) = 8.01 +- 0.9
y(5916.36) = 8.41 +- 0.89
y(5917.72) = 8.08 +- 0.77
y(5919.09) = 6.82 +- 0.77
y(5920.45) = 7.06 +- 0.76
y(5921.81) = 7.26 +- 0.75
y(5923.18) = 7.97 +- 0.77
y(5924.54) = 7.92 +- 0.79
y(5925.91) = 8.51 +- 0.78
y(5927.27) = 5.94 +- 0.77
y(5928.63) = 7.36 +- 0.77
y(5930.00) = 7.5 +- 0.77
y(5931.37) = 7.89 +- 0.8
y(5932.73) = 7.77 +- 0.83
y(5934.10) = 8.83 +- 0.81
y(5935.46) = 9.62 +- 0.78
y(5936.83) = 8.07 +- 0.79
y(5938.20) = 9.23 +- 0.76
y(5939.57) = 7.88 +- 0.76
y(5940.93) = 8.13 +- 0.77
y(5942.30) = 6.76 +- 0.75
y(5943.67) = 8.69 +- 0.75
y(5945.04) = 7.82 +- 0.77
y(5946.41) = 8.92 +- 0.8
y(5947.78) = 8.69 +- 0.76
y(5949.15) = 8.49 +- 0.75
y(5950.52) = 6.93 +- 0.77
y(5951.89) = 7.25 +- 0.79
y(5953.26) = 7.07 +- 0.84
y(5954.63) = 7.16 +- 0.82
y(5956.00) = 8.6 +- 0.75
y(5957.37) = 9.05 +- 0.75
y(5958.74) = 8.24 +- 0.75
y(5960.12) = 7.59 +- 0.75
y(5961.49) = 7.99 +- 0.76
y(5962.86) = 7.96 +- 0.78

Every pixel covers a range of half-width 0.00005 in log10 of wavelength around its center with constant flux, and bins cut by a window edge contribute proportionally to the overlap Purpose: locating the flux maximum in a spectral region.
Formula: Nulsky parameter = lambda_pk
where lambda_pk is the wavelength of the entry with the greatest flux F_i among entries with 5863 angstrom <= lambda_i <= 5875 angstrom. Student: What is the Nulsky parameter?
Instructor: 5868.87 angstrom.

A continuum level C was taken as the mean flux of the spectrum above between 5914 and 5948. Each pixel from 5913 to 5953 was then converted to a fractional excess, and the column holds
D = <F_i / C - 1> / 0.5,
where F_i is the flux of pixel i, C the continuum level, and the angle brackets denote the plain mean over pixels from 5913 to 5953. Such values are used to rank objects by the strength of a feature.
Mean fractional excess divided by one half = -0.010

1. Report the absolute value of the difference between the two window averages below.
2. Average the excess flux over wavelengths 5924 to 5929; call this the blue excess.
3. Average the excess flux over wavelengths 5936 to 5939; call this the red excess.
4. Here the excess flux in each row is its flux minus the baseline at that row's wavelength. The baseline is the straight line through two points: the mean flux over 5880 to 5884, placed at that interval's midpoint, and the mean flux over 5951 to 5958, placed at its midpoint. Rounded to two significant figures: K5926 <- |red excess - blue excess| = 1.2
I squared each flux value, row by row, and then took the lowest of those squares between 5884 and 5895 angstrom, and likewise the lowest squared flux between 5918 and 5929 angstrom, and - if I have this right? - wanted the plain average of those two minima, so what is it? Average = 17.9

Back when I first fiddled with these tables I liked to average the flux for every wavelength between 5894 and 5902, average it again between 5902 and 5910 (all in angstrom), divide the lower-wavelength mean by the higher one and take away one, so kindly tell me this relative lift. -0.33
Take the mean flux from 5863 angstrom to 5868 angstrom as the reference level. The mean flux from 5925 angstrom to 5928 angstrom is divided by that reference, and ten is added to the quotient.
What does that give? 11.0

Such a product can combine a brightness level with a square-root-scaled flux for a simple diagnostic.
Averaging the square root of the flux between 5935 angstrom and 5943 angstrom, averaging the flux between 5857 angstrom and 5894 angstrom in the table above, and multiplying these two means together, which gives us 20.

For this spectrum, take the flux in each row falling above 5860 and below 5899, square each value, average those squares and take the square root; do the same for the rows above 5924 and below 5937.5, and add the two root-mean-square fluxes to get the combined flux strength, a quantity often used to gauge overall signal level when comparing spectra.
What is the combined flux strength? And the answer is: 14.7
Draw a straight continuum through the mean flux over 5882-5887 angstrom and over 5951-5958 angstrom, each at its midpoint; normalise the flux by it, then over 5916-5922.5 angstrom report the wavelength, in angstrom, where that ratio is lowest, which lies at 5919.09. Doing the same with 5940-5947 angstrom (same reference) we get 5942.30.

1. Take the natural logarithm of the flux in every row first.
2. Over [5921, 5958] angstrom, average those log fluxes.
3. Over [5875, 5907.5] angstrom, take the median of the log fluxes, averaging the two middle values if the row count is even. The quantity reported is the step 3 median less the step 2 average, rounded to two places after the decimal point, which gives -0.21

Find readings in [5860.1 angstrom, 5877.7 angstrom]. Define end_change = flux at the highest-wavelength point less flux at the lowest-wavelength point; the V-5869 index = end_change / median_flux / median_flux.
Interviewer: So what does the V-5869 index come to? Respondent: -0.01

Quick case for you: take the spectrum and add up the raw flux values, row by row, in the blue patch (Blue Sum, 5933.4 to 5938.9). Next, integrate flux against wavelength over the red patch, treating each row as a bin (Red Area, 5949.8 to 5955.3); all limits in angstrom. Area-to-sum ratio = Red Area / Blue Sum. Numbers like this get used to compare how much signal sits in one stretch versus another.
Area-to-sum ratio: 1.1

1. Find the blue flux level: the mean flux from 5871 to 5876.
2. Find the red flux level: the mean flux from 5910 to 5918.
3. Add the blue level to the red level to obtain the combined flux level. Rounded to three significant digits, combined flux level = 15.2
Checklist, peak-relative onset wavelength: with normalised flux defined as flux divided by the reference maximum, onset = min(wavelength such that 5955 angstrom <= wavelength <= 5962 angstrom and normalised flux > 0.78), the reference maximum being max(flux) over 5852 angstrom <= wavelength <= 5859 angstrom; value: 5956.00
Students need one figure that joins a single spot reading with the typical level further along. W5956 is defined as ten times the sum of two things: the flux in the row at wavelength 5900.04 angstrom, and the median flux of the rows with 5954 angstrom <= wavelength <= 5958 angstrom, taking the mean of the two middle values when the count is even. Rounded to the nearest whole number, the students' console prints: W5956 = 137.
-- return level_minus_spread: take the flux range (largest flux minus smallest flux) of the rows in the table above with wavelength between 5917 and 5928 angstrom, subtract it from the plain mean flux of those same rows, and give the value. 4.9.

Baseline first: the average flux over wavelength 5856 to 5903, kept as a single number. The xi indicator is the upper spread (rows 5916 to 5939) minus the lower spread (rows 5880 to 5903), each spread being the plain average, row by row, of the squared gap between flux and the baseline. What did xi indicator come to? -2.5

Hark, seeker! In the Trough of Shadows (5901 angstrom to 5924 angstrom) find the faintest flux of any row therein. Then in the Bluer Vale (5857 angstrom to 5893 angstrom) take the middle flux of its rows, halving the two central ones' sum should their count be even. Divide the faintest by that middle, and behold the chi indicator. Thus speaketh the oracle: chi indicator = 0.85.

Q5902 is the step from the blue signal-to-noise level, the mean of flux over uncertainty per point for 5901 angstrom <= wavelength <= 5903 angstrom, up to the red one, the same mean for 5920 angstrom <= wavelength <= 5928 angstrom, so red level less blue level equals 1.2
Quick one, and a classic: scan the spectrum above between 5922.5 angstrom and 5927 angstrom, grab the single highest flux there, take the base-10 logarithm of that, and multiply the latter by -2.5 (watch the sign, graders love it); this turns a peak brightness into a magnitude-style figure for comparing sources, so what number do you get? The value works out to -2.32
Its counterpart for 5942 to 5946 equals -2.35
